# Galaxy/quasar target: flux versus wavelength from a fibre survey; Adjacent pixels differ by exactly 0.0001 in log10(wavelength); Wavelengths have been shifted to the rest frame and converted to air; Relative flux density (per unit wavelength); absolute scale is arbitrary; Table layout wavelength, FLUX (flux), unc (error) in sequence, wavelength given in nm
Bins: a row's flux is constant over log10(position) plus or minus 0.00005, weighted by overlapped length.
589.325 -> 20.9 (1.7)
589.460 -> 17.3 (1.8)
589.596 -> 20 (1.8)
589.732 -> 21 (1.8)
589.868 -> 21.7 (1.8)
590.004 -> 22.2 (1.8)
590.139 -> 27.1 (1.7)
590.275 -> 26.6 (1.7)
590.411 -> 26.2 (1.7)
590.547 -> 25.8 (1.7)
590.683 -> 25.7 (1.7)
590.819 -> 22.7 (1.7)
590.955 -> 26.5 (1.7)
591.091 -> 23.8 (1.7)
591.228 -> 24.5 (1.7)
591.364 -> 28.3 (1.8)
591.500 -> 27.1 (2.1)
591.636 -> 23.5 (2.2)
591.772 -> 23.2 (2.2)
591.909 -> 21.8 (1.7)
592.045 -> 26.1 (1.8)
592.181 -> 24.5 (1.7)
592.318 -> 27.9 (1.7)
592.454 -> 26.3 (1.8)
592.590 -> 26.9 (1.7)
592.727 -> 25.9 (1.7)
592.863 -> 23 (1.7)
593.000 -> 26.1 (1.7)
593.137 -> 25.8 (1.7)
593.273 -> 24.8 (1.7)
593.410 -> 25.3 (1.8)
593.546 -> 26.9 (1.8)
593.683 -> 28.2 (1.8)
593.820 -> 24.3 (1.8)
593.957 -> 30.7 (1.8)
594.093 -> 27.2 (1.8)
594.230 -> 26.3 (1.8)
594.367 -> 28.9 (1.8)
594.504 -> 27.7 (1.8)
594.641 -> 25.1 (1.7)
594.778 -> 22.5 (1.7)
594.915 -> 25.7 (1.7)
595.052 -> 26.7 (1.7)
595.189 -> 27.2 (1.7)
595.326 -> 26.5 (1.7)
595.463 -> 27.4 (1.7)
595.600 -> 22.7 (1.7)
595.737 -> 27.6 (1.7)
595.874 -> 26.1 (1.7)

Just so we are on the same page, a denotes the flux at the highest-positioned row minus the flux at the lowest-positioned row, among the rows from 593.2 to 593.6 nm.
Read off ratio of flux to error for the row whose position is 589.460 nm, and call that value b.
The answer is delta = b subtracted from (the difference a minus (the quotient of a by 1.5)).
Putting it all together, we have -8.9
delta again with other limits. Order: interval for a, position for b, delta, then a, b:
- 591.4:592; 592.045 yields -16.3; -5.3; 14.5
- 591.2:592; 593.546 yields -15.8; -2.7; 14.9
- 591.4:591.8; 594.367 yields -17.4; -3.9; 16.1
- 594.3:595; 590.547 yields -16.2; -3.2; 15.2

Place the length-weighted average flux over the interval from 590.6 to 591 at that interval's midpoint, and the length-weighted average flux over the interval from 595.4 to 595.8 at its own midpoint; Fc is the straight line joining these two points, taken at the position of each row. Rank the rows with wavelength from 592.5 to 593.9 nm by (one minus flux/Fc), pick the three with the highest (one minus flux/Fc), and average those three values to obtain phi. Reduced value 0.055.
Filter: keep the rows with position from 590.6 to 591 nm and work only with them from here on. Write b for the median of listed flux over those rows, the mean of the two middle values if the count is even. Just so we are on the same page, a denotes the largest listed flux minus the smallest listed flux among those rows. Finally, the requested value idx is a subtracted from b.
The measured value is 21.9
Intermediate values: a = 3.8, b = 25.7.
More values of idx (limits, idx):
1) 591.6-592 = 21.5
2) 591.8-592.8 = 20.0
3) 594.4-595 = 20.2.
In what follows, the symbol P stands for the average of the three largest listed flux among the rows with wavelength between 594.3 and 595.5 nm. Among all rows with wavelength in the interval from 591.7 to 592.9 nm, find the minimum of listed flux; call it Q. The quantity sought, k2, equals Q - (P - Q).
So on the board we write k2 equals 16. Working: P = 28.0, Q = 21.8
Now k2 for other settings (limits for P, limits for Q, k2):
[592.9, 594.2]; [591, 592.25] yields 15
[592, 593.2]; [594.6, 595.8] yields 18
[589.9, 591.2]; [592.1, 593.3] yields 19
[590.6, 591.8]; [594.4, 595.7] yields 18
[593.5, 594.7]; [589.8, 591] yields 14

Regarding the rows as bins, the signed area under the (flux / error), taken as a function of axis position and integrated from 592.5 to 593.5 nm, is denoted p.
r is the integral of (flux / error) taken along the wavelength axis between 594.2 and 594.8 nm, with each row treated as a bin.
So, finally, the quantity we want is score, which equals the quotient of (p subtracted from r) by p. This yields -0.4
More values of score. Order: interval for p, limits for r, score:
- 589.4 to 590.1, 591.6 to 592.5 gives 0.5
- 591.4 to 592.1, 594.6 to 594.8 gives -0.7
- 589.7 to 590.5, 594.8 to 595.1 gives -0.6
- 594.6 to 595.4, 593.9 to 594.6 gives -0.1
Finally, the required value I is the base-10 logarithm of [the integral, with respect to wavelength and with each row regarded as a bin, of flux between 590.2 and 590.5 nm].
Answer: 0.898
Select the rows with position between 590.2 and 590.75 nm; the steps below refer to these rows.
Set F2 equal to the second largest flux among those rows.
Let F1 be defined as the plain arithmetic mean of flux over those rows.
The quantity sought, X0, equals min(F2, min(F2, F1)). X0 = 26.1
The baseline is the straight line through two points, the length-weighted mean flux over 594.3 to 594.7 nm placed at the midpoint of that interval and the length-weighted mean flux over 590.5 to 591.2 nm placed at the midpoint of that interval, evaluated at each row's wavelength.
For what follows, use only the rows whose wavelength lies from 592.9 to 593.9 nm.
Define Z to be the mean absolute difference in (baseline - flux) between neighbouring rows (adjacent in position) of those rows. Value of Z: 1.43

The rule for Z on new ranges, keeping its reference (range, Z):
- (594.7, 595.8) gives 2.23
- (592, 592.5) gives 2.23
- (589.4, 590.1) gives 1.13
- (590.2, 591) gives 1.59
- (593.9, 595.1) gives 2.22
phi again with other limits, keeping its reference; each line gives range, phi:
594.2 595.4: 0.050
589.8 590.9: 0.105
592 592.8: -0.011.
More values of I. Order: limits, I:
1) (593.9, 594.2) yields 0.934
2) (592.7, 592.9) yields 0.689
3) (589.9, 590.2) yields 0.863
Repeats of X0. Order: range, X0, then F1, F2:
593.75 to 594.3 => 27.1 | 27.1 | 27.2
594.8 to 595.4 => 26.5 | 26.5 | 26.7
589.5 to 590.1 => 21.2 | 21.2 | 21.7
